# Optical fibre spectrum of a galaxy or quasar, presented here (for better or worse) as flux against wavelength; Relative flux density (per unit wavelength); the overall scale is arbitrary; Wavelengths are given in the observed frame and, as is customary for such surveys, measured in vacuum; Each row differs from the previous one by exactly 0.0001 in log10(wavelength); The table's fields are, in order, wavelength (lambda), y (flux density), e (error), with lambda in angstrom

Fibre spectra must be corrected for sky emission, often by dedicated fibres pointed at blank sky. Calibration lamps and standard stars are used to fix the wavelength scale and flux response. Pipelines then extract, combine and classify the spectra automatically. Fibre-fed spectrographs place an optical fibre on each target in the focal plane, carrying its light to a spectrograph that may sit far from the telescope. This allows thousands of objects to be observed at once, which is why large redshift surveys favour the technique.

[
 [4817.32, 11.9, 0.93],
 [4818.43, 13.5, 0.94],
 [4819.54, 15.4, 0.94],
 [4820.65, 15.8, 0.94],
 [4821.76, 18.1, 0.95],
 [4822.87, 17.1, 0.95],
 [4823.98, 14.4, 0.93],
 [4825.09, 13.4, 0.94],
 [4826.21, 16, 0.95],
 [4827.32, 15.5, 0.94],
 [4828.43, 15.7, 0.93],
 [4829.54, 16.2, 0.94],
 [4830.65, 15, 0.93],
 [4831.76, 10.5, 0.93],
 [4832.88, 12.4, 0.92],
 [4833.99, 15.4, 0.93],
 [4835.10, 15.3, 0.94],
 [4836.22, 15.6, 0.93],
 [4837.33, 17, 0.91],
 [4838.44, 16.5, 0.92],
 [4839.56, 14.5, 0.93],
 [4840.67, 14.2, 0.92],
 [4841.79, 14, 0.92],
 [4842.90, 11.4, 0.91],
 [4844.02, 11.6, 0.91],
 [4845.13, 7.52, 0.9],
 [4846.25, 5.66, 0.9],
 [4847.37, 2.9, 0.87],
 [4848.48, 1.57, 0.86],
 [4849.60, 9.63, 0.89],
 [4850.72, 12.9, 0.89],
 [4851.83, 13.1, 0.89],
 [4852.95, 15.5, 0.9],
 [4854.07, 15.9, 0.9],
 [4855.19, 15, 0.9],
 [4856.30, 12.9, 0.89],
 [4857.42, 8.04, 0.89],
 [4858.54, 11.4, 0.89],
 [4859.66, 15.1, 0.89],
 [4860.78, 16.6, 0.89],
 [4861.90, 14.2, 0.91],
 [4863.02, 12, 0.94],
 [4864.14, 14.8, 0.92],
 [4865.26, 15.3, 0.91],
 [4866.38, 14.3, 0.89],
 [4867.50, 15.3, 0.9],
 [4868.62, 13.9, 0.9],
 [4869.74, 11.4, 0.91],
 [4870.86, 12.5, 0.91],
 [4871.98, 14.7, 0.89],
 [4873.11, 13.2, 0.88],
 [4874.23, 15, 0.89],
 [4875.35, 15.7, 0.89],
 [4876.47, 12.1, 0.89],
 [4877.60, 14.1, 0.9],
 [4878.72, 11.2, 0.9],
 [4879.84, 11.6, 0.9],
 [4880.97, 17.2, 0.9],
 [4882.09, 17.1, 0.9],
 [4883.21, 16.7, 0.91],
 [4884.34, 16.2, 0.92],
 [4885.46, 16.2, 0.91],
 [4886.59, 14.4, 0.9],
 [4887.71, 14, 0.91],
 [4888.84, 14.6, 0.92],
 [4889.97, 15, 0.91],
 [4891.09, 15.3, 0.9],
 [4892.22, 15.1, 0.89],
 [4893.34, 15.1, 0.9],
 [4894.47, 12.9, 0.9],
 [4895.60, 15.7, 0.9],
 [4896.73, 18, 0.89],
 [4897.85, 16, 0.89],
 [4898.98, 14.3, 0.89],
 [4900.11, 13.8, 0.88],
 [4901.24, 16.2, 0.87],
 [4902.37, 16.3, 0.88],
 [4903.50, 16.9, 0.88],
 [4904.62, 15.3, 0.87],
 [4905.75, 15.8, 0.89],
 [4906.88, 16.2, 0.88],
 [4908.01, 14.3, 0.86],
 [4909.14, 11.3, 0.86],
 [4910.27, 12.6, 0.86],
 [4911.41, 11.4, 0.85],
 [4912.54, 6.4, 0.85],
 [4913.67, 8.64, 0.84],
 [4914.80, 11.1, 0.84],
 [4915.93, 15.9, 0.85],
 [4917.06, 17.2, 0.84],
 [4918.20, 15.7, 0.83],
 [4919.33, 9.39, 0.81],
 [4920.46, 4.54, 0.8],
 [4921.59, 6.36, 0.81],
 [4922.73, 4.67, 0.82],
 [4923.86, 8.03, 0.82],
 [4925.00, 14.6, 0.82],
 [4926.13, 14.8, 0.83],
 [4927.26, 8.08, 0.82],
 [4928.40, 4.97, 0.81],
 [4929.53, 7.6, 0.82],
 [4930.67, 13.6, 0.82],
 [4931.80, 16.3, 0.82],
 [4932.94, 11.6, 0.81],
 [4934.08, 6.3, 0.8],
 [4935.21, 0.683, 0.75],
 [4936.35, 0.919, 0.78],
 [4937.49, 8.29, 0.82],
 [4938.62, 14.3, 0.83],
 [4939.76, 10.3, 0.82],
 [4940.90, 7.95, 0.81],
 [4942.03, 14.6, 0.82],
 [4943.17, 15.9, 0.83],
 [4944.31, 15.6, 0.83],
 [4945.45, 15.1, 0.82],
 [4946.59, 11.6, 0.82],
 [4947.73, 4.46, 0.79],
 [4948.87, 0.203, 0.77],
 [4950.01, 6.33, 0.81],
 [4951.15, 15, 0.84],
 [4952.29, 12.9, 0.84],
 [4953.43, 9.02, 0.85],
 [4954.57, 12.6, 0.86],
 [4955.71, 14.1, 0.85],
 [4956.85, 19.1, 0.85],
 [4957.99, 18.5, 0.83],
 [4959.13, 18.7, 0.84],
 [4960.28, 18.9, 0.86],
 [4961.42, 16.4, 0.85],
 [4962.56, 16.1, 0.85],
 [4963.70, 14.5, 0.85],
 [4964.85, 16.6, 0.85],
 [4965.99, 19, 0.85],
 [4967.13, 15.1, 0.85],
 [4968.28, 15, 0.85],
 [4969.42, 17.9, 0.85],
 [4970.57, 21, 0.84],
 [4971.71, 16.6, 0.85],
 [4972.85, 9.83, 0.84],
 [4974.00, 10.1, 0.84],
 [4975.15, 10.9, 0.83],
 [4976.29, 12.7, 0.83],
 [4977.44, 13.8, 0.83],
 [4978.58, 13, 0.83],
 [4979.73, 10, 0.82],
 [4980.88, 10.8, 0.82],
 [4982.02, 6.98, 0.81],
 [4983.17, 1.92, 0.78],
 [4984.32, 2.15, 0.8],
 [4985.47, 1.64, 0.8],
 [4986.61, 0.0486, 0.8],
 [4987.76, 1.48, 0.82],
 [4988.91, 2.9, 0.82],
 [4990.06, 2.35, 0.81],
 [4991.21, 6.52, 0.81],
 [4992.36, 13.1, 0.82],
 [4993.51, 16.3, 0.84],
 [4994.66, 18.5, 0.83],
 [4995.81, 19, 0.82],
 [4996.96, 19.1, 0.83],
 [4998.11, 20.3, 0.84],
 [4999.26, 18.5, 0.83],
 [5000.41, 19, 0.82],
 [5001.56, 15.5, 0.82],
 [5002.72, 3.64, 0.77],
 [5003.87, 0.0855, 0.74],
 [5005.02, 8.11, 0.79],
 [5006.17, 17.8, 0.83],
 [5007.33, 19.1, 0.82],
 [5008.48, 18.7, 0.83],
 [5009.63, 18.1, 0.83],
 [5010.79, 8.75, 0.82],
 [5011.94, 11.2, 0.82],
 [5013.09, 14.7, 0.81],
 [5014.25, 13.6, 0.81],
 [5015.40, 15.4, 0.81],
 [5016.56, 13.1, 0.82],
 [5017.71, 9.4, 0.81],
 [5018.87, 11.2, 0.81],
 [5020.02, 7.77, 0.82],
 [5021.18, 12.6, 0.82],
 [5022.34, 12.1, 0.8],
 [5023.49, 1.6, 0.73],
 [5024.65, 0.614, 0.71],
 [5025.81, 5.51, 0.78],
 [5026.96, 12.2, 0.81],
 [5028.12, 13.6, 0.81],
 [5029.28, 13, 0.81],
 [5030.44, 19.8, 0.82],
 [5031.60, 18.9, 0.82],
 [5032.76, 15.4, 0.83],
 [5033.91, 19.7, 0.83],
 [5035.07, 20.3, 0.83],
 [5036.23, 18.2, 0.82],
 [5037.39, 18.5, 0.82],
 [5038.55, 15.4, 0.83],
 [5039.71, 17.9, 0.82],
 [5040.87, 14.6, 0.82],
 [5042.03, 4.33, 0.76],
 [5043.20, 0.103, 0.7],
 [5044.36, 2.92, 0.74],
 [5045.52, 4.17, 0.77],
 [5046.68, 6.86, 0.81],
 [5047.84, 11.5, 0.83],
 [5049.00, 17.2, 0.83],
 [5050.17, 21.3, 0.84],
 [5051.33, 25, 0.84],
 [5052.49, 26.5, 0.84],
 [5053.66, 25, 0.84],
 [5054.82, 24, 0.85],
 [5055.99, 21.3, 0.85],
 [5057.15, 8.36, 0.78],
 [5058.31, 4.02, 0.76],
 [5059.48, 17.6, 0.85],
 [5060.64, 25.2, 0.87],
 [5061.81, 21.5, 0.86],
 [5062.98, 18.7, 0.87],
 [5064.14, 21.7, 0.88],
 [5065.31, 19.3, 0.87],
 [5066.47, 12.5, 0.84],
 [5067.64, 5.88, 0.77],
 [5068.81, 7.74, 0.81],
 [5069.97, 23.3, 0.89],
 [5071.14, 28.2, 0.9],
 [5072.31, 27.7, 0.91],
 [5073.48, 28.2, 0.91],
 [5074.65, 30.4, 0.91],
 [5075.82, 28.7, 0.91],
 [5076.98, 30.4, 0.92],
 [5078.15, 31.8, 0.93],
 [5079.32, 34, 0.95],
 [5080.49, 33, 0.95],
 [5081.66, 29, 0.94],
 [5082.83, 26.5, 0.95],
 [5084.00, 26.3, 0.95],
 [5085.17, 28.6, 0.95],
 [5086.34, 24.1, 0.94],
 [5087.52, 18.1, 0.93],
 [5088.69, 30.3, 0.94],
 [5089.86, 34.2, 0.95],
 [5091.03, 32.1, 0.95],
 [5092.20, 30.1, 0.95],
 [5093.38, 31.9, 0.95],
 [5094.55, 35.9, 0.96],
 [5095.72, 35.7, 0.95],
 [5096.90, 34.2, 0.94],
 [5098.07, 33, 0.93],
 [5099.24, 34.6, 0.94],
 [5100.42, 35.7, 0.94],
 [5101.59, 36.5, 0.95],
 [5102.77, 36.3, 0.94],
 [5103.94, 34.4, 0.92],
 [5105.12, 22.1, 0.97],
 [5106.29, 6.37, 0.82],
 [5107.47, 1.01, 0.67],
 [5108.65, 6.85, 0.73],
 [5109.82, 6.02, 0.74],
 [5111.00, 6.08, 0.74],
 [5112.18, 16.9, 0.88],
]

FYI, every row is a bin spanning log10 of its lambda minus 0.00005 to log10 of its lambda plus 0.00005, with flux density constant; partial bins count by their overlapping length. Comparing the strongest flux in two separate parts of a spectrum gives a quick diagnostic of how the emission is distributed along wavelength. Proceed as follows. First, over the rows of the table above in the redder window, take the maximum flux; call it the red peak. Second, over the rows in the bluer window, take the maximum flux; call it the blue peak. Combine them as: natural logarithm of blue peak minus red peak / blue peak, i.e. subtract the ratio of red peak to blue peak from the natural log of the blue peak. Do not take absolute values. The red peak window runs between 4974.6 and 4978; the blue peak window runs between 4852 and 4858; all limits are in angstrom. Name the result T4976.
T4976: 1.9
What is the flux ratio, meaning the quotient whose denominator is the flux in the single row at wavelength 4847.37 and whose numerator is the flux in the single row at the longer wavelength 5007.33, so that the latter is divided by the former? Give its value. 6.6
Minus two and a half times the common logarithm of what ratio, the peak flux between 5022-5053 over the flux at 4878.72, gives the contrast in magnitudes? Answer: -0.94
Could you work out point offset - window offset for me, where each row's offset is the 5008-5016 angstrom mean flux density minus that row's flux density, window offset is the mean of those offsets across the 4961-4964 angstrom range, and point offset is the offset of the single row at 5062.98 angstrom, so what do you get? -3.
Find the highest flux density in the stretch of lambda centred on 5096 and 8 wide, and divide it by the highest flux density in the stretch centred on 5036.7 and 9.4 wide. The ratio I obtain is 1.8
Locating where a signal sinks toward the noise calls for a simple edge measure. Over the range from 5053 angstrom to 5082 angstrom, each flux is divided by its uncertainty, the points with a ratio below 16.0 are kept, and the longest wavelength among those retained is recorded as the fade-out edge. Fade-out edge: 5068.81 angstrom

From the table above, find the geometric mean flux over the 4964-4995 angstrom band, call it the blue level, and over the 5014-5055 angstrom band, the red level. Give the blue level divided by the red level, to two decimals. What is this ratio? 0.71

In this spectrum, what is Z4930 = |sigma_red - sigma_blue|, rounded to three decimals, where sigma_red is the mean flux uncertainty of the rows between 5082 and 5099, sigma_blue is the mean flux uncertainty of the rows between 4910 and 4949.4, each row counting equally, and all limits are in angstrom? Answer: 0.127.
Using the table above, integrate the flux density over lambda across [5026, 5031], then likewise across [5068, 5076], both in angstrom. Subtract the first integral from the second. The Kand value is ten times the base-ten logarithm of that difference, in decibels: 21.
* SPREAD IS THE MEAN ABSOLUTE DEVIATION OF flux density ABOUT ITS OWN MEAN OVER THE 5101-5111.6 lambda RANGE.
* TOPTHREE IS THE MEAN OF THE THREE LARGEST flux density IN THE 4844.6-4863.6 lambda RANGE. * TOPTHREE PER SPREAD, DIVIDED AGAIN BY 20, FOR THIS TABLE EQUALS 0.060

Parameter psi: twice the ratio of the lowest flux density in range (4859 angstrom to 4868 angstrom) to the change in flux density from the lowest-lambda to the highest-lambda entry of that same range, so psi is 120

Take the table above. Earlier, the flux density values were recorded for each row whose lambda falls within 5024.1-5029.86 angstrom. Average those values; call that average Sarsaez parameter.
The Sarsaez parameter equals 9.0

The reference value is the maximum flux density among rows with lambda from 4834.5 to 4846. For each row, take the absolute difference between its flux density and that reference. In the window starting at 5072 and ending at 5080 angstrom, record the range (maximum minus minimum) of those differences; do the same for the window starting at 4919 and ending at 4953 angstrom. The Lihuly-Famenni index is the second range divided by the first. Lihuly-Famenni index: 2.6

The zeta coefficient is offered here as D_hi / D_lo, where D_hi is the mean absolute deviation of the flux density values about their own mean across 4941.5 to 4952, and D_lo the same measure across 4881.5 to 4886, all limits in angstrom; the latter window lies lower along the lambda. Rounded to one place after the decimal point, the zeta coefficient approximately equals 13.9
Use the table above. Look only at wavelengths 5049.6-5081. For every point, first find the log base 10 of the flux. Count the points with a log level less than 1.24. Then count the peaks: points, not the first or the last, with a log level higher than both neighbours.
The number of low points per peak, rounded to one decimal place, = 0.8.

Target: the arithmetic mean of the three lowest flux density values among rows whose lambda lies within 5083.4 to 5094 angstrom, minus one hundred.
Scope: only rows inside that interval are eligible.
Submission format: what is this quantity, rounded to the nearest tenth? -77.2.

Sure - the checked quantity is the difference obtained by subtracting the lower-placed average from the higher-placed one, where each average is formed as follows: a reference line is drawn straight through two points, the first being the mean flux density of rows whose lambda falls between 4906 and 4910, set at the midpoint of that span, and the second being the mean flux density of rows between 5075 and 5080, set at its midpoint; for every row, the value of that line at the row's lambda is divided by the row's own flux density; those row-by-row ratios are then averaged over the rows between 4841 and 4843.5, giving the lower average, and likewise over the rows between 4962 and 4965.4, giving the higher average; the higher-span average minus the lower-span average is 0.7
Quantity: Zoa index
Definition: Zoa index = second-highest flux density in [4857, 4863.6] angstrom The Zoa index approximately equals 15.1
